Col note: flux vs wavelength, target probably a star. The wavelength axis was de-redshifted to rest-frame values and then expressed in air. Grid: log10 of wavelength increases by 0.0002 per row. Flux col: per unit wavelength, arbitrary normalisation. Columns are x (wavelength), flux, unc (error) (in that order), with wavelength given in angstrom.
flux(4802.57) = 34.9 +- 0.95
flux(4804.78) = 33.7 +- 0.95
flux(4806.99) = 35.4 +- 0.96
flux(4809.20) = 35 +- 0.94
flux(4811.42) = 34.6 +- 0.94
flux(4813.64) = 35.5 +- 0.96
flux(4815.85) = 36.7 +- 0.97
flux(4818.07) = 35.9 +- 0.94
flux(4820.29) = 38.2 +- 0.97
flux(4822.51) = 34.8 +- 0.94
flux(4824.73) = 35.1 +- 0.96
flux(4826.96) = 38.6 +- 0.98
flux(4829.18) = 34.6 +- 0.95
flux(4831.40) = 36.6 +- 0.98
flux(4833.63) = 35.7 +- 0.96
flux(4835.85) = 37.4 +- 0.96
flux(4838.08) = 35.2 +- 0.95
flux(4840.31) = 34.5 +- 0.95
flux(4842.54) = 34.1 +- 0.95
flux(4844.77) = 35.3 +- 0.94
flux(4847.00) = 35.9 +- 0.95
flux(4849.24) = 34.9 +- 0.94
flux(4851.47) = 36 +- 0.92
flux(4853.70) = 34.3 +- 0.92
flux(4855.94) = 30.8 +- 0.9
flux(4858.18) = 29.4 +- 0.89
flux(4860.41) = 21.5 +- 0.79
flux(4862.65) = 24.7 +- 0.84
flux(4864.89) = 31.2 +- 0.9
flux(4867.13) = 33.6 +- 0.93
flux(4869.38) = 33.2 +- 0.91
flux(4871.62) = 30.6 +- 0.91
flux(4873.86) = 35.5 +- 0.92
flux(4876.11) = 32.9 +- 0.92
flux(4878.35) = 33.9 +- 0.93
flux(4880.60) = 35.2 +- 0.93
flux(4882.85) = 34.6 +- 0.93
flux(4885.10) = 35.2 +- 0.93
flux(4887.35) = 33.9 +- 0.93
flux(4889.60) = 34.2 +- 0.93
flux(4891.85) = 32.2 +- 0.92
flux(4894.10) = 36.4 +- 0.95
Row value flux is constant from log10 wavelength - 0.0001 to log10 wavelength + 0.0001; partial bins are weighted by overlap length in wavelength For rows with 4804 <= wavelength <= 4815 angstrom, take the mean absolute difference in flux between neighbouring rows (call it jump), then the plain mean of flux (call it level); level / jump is 41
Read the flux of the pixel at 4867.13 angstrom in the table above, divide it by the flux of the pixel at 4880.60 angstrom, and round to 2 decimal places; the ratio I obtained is 0.95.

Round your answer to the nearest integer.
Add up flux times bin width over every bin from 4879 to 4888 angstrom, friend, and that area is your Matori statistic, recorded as 312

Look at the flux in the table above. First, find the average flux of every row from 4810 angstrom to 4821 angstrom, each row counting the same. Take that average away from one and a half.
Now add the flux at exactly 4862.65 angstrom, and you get -10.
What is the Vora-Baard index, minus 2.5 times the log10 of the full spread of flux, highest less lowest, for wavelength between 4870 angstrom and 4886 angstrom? -1.7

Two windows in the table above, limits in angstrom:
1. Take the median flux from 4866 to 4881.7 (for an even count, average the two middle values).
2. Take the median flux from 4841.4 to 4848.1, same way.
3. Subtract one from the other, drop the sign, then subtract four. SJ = -2.3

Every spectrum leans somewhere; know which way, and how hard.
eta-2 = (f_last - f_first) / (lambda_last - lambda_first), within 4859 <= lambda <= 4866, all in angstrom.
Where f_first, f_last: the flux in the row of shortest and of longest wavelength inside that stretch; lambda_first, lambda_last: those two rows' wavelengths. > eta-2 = 2.17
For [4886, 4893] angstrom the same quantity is -0.38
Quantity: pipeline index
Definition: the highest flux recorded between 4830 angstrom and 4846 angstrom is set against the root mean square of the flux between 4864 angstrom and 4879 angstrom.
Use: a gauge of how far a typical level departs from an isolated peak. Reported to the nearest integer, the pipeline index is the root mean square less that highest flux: -4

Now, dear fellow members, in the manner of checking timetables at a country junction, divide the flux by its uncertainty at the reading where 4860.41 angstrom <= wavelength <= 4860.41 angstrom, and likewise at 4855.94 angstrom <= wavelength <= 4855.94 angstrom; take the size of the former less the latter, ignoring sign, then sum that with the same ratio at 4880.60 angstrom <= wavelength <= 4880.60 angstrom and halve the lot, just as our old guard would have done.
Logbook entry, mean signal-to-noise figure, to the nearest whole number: 22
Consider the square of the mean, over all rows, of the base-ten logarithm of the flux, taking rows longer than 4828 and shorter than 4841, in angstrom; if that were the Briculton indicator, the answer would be 2.41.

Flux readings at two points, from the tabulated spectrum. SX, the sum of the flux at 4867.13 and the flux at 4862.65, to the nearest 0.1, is 58.3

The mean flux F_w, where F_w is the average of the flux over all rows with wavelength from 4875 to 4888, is 34.3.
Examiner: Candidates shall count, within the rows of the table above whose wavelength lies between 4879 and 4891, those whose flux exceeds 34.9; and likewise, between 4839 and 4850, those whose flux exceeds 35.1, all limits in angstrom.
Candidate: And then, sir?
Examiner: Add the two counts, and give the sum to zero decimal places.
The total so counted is 4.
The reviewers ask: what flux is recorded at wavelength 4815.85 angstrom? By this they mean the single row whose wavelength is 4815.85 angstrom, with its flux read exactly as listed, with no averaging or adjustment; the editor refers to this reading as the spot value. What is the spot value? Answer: 36.7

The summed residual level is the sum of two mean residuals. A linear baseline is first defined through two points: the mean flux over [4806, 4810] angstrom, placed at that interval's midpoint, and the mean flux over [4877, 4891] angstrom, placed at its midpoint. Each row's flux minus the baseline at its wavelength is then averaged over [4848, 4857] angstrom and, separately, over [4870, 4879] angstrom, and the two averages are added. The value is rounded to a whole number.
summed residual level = -2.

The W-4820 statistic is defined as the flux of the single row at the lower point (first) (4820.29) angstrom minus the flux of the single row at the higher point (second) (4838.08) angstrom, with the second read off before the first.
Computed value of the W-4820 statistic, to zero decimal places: 3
